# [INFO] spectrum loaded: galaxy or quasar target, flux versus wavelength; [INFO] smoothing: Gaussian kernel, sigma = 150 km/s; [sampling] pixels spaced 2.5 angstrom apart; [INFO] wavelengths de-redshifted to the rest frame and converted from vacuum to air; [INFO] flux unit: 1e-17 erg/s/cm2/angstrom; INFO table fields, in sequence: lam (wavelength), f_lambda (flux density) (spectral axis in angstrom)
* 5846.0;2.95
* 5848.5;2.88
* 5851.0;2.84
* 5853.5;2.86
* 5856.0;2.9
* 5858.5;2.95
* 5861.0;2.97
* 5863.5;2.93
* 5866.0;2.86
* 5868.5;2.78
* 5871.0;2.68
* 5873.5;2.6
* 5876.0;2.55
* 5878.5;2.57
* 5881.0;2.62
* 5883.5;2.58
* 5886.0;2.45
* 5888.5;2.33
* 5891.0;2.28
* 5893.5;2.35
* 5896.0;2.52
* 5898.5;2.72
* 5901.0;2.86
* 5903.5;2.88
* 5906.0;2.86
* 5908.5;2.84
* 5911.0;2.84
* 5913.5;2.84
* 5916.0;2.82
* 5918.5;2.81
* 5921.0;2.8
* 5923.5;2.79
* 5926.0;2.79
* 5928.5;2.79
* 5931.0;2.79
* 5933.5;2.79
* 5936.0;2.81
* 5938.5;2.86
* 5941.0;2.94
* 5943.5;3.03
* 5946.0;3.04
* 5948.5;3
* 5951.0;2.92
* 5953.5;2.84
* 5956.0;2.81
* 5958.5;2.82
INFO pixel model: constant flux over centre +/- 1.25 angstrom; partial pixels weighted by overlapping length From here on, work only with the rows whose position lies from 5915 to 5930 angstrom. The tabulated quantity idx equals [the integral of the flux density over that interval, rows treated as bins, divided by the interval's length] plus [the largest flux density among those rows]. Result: 5.62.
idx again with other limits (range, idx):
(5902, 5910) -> 5.74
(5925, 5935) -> 5.58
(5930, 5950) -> 5.95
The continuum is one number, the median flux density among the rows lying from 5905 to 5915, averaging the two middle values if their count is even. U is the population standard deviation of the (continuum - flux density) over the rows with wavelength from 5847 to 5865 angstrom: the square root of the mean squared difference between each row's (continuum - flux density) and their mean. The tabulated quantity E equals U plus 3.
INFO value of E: 3.04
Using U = 0.04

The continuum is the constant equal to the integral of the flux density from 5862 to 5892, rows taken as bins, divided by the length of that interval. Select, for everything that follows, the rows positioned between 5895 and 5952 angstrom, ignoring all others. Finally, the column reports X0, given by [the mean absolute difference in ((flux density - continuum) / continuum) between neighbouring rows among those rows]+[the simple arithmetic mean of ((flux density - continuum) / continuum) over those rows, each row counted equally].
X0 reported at 0.103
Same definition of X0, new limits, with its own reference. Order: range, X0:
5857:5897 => 0.035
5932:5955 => 0.139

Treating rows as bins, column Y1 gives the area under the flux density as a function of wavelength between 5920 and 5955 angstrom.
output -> 100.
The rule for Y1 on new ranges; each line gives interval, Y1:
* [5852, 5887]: 96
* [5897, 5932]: 99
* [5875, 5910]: 91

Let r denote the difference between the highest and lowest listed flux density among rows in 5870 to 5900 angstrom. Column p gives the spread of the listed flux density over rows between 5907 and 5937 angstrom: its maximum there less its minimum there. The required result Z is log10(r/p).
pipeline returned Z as 0.94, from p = 0.05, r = 0.440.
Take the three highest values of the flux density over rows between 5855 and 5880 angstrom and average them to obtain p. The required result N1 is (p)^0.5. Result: 1.72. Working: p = 2.95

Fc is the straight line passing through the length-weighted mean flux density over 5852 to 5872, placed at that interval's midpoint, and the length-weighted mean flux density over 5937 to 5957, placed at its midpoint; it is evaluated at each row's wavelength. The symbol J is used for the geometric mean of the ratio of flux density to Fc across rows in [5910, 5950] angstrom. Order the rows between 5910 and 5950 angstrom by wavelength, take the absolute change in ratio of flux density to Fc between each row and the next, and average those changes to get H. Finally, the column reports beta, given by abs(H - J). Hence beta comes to 0.971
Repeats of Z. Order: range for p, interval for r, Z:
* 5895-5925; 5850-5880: 0.07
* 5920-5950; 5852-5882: 0.23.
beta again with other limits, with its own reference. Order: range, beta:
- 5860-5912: 0.897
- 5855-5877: 0.953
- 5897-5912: 0.963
